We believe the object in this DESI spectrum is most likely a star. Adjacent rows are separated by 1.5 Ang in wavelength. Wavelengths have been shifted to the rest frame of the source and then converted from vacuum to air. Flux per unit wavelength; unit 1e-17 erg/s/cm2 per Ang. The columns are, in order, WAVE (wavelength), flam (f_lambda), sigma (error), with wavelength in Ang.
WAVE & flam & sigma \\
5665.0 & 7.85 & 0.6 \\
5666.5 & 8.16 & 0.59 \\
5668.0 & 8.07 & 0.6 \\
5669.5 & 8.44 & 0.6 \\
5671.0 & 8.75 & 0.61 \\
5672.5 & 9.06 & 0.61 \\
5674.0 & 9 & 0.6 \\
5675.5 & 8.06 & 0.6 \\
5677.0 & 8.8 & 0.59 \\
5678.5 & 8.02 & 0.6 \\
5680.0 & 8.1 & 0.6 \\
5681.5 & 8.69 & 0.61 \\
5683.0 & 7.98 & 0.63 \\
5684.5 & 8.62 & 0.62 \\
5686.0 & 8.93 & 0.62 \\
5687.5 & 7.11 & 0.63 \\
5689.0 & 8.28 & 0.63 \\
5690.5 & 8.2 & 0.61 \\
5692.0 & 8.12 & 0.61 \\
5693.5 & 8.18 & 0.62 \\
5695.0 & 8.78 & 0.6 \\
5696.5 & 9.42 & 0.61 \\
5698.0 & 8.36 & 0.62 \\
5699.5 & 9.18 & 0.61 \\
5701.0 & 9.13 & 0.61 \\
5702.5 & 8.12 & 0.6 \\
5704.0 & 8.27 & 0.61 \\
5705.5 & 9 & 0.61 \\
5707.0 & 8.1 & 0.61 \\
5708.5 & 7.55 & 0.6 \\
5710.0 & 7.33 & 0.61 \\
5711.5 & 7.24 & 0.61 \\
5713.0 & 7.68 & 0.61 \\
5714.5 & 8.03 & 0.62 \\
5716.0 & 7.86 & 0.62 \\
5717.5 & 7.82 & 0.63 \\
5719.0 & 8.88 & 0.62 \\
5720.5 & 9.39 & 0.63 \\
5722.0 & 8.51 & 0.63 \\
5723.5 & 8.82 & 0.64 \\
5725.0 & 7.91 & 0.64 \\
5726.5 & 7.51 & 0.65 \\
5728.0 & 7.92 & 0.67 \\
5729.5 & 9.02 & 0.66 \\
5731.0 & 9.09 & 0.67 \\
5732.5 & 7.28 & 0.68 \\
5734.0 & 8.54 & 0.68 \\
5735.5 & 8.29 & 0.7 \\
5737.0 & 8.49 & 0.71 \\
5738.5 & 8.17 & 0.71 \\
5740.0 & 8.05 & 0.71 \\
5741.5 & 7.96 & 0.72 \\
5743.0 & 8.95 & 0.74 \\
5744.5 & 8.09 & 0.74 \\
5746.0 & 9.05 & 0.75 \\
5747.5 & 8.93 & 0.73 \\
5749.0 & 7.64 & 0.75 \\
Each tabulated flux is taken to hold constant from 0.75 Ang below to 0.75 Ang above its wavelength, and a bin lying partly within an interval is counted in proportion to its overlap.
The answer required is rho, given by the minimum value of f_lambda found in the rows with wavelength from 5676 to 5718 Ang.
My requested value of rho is 7.11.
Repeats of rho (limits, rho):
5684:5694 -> 7.11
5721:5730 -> 7.51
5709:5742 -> 7.24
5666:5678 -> 8.06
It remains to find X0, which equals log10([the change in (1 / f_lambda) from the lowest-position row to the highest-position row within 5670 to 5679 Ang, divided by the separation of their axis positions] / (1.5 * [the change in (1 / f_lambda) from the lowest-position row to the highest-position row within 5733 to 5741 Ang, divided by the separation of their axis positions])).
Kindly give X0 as -0.11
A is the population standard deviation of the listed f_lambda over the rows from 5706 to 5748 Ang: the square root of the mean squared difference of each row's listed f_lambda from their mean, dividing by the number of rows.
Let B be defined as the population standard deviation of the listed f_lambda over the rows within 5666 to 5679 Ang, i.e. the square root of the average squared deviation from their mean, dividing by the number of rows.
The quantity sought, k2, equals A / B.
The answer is 1.50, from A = 0.60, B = 0.40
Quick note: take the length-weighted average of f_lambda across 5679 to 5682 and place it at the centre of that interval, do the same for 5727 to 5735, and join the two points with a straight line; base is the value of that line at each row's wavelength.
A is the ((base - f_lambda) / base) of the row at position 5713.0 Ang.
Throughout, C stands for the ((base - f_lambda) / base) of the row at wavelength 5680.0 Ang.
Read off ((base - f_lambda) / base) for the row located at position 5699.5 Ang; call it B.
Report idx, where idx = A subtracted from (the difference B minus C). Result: -0.209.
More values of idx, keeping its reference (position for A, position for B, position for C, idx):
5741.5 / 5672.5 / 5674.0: -0.053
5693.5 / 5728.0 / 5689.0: 0.024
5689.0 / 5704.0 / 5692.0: -0.025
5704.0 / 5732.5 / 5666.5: 0.097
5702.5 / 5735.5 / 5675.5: -0.054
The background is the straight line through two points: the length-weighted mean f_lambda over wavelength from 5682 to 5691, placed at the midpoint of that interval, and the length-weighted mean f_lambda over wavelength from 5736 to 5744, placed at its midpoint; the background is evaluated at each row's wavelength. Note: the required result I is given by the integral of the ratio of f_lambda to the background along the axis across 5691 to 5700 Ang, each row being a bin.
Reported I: 9.5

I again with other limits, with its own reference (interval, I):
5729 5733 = 4.1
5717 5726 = 9.3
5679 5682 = 3.1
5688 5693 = 5.0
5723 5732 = 9.1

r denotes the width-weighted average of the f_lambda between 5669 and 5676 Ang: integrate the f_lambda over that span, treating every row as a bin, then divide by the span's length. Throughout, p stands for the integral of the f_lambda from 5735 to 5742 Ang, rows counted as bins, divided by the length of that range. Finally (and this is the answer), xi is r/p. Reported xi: 1.06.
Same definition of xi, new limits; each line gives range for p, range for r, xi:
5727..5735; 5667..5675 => 1.03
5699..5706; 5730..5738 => 0.96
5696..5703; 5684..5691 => 0.93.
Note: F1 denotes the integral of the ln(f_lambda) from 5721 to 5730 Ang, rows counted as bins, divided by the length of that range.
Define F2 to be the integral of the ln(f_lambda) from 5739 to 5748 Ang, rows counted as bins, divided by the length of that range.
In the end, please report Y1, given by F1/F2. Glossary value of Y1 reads 0.99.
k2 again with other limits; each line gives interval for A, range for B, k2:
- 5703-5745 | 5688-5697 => 1.25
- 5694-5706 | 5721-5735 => 0.72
